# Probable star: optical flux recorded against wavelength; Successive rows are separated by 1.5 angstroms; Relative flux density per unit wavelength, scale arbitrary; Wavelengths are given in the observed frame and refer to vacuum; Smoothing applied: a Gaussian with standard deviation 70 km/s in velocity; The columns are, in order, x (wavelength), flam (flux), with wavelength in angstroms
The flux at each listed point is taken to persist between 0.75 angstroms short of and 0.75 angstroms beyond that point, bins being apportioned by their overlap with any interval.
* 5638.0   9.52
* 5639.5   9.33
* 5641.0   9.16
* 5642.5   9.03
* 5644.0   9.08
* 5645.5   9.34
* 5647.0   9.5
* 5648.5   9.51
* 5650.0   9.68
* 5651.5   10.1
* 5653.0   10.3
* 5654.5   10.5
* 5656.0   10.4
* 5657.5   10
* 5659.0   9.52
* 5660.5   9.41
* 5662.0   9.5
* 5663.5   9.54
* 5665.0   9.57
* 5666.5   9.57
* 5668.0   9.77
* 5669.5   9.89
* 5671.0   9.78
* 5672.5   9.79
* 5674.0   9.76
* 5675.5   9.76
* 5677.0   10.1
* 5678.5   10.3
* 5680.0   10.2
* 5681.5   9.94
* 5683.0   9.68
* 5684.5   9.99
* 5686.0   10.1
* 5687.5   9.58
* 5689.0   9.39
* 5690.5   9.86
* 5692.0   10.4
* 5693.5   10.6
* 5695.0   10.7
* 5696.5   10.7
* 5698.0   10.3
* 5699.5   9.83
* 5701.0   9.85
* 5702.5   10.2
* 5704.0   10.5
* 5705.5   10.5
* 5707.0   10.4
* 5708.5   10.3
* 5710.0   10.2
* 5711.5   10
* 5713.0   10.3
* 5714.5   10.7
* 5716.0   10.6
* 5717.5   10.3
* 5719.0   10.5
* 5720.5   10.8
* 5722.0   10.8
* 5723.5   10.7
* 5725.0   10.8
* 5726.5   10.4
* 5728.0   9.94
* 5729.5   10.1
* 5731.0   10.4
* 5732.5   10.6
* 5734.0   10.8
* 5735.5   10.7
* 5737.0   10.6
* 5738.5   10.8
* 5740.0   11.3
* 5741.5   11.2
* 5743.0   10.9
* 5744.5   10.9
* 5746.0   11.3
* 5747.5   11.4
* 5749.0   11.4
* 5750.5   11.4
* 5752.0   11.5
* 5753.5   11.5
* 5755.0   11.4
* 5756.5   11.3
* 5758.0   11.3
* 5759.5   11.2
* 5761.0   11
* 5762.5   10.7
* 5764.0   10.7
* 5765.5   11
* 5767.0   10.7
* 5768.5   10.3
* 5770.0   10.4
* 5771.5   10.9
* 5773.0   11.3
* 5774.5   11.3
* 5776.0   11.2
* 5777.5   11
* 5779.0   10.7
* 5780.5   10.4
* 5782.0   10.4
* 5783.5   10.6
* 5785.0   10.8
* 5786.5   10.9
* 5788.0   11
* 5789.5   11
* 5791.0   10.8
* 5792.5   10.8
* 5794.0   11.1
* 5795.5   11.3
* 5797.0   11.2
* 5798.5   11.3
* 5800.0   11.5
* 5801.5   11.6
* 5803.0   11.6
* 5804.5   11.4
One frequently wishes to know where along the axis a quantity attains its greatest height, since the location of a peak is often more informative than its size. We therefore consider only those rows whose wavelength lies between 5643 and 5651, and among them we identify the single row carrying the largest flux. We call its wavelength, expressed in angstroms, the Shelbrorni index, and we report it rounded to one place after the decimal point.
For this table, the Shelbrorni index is 5650.0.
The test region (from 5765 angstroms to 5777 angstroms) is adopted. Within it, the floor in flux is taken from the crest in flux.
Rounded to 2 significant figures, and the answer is 1.0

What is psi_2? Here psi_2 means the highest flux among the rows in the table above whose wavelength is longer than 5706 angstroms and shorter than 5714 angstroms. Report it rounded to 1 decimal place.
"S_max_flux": 10.4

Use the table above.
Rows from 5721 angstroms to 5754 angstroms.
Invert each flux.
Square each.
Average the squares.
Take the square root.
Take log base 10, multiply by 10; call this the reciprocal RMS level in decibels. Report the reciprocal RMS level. -10.4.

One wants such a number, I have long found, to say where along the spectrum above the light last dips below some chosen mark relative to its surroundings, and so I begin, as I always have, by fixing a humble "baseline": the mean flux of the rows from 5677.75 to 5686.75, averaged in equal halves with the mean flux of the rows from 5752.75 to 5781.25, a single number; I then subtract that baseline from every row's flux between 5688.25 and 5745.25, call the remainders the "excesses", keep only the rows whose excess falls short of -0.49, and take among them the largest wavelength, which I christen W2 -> 5728.0 angstroms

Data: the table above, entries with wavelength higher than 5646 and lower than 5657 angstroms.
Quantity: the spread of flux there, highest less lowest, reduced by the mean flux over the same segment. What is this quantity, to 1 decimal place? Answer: -9.0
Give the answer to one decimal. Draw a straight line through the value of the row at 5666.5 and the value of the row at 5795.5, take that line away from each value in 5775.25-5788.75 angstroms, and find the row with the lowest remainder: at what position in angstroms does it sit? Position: 5782.0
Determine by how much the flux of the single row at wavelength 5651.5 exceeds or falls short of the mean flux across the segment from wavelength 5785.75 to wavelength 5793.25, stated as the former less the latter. -0.80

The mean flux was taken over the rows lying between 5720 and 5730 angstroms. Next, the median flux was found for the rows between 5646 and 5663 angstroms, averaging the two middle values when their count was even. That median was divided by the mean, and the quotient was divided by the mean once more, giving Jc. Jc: 0.0877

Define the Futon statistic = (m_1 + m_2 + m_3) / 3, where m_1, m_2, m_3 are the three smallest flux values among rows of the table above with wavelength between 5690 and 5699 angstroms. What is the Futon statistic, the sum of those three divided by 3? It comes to 10.2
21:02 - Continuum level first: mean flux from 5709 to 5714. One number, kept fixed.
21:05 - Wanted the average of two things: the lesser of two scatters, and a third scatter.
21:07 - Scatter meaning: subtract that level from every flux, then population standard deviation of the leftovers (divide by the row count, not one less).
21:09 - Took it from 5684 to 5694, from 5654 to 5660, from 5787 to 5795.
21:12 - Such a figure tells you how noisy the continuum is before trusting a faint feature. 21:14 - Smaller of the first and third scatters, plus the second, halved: 0.25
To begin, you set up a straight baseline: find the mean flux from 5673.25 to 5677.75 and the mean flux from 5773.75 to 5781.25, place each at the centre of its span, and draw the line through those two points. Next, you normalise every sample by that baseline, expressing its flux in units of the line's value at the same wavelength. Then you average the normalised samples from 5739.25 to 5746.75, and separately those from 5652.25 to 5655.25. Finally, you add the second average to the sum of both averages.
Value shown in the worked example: 3.21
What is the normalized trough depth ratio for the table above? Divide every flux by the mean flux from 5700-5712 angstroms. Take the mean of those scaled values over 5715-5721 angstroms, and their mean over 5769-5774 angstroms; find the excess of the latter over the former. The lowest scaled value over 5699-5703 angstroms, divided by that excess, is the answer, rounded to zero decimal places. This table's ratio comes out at 31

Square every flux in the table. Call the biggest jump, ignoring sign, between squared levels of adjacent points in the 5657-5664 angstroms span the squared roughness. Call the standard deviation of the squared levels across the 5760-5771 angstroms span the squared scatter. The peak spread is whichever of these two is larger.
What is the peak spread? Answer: 9.4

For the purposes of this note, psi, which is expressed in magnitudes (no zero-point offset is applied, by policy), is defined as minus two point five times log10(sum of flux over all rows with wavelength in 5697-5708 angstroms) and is -4.64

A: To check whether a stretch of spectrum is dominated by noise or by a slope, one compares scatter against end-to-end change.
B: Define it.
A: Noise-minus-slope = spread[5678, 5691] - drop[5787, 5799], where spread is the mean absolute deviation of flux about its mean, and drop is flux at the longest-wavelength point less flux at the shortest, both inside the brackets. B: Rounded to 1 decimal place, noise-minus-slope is -0.1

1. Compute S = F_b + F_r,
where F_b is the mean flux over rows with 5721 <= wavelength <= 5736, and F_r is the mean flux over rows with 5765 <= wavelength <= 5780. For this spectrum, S 21.4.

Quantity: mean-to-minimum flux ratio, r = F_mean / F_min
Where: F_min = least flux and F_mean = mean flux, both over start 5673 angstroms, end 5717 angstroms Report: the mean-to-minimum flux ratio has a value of 1.08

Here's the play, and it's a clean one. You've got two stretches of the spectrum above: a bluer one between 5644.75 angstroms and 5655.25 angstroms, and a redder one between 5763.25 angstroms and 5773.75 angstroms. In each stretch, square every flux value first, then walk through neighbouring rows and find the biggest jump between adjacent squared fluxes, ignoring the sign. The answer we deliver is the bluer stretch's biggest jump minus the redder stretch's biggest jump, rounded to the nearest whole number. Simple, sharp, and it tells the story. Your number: -2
